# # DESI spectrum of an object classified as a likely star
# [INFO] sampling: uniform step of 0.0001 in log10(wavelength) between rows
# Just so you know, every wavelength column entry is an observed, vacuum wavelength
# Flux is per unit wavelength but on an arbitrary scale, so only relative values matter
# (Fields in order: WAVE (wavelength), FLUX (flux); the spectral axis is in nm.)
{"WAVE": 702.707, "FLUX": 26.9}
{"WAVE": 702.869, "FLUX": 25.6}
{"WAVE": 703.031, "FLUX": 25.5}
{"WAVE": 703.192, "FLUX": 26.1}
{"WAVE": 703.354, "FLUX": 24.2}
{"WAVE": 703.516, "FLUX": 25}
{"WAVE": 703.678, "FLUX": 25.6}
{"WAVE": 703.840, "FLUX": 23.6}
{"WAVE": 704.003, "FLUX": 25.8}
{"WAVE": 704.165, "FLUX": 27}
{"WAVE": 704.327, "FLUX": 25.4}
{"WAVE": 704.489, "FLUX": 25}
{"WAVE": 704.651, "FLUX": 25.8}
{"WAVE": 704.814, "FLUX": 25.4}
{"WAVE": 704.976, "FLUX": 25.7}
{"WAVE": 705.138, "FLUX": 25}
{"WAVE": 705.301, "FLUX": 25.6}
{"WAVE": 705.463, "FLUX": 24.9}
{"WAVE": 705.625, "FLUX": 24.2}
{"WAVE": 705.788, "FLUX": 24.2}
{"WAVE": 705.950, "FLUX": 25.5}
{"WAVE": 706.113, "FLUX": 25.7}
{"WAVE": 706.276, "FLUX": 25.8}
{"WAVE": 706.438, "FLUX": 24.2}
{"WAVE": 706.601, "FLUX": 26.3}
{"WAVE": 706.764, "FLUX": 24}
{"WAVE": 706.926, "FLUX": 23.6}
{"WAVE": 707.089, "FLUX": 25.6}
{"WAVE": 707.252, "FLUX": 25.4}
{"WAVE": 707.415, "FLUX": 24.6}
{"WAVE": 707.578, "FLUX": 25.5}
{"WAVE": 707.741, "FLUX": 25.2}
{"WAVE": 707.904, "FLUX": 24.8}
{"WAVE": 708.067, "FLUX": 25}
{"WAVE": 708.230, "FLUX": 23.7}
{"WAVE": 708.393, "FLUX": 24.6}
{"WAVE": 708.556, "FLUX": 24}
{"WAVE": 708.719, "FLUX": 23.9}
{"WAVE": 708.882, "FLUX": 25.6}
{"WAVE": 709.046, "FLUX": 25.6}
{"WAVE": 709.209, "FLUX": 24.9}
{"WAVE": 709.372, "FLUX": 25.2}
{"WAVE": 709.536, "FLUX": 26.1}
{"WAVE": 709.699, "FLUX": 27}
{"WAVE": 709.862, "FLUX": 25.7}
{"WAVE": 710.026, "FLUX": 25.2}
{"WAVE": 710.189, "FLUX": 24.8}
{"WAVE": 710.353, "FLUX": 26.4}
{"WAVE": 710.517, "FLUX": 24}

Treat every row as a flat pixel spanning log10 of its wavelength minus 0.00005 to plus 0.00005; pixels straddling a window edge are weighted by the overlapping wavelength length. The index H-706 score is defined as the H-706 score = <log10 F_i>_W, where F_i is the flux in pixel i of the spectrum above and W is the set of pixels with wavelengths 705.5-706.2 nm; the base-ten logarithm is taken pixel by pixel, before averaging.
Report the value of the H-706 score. 1.40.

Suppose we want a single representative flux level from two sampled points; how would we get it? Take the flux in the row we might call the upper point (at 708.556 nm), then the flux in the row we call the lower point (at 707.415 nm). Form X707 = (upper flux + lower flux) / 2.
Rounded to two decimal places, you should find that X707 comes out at 24.30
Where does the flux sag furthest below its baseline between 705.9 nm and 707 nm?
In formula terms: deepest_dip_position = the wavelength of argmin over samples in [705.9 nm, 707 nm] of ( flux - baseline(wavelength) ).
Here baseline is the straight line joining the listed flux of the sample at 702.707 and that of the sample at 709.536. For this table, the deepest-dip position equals 706.926 nm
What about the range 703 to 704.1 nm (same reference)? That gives 703.840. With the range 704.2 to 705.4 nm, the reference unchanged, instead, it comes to 704.489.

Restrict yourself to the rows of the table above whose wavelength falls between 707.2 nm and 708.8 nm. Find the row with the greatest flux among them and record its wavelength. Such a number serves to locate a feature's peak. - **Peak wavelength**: 707.578 nm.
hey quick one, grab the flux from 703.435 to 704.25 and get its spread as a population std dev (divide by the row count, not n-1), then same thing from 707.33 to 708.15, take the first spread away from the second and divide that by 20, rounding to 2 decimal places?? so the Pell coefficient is -0.04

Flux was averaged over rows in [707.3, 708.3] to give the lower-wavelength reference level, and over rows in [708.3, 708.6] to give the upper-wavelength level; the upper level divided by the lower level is 0.980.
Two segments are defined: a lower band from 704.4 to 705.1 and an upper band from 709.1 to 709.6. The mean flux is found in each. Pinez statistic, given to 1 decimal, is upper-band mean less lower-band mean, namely -0.1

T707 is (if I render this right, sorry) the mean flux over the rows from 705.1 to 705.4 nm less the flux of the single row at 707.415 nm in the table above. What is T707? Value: 0.7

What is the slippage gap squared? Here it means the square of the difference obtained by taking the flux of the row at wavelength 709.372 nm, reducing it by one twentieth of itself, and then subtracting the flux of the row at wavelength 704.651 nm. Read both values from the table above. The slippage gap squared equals 3.5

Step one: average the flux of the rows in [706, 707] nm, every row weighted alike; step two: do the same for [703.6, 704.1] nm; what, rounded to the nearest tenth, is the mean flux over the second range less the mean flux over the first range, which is 0.1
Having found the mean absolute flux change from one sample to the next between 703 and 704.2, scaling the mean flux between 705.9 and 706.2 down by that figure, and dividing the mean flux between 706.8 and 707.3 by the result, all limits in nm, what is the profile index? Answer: 1.3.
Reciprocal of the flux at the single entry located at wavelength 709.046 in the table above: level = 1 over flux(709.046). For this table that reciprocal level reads 0.0391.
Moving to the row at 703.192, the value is 0.0383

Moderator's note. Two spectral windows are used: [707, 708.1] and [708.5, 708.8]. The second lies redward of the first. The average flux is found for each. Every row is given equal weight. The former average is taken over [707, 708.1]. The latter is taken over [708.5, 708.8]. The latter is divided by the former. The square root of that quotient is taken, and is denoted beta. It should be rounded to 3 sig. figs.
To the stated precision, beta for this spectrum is 0.976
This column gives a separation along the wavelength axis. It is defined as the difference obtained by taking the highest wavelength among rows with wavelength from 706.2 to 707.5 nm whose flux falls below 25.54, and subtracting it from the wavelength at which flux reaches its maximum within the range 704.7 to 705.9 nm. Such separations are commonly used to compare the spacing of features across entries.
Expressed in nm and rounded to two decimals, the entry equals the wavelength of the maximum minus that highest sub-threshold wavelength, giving -2.44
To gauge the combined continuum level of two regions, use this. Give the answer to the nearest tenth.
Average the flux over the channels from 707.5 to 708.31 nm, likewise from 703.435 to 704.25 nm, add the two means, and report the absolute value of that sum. 50.2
